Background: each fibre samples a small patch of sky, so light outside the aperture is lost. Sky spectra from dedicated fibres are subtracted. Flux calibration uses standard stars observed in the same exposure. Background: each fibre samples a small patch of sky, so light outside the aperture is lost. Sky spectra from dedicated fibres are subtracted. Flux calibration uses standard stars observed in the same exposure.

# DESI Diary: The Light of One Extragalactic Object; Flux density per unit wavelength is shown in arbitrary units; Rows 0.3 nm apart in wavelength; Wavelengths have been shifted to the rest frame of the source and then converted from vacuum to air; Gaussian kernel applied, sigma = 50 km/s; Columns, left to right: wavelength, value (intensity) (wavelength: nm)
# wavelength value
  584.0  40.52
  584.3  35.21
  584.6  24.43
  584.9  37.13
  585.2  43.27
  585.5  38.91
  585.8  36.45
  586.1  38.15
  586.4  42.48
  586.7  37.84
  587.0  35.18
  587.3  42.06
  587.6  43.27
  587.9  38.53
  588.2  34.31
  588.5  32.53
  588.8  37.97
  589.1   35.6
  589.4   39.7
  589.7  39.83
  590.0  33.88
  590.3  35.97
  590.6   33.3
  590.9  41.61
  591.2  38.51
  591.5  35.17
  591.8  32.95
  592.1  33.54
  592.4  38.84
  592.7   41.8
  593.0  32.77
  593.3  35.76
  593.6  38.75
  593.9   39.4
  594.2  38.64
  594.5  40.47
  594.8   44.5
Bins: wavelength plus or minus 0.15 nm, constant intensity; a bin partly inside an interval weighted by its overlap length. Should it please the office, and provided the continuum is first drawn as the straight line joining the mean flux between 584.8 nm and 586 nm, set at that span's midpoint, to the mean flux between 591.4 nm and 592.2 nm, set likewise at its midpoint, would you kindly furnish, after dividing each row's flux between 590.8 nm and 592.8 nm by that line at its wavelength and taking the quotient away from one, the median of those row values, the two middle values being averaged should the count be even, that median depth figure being -0.12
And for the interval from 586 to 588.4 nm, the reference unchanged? -0.02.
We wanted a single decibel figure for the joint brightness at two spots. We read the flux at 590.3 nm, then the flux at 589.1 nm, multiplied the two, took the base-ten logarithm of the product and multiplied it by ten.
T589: 31.1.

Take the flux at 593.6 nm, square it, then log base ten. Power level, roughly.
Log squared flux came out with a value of 3.18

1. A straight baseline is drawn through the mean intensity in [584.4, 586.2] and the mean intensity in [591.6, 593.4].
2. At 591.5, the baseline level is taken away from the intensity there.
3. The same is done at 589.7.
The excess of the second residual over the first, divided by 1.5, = 3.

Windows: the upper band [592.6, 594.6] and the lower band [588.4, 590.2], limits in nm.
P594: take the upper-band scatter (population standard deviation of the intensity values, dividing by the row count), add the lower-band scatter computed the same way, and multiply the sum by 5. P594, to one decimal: 28.1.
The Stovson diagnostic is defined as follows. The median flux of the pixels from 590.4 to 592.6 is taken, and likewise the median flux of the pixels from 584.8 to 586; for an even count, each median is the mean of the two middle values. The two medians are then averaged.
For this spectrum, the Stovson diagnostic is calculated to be 37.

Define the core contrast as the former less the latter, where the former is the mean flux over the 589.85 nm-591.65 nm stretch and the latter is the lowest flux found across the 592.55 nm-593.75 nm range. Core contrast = 3.6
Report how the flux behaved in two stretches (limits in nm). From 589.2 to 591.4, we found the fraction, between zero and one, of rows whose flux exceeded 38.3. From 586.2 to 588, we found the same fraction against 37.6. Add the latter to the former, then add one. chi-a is 2.4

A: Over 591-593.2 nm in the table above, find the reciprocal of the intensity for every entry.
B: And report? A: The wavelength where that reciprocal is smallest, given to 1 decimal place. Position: 592.7 nm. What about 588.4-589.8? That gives 589.7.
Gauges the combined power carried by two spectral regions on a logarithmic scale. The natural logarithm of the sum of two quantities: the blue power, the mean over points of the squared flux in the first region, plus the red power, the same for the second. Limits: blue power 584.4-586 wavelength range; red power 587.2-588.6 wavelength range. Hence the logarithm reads 7.94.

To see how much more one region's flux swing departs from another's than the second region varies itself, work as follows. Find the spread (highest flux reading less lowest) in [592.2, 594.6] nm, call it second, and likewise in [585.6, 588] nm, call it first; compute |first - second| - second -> -8.1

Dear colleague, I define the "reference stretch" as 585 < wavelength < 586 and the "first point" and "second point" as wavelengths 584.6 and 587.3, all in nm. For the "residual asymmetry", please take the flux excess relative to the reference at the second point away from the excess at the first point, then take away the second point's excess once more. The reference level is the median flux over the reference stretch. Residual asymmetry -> -21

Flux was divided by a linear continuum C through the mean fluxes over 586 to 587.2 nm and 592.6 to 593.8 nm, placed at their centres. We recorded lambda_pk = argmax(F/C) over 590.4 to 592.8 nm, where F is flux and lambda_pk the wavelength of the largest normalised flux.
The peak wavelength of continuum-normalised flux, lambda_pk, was 592.7 nm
